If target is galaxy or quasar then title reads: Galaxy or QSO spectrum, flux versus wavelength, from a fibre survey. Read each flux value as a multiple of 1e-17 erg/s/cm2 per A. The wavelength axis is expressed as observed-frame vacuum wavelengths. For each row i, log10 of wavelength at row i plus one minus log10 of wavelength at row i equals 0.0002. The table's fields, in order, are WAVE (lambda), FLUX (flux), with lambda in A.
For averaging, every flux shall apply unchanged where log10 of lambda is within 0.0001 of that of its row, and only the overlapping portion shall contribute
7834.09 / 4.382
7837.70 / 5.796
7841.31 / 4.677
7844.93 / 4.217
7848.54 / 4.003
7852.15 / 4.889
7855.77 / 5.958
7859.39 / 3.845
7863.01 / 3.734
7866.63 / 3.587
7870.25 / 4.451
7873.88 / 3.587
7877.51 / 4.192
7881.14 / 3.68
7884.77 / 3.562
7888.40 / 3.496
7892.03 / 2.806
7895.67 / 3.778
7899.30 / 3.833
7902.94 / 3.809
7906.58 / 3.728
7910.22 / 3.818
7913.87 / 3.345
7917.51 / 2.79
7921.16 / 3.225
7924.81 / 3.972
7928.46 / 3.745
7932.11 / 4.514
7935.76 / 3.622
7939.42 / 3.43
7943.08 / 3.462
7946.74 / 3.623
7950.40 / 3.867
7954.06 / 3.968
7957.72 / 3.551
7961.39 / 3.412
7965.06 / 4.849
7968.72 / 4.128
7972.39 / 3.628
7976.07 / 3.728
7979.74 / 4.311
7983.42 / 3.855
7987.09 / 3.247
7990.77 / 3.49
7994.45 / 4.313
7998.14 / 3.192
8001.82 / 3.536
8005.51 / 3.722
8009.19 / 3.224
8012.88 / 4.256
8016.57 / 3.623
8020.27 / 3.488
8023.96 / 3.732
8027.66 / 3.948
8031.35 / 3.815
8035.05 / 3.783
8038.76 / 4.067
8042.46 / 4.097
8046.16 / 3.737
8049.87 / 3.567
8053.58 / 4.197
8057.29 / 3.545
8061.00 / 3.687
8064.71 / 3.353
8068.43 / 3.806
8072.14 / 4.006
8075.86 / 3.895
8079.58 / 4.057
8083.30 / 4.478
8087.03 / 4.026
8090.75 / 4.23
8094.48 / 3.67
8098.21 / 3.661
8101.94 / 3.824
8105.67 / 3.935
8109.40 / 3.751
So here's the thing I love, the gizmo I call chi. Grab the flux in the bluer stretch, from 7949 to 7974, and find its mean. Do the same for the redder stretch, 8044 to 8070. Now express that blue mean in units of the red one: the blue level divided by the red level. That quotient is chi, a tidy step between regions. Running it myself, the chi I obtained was 1.06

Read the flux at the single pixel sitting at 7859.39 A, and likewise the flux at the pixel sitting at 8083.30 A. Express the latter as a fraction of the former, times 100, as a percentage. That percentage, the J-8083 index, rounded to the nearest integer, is 116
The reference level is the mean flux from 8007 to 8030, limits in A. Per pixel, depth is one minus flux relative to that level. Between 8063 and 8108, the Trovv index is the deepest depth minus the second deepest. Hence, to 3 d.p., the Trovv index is 0.083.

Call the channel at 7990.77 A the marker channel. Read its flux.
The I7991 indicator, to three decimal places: 3.490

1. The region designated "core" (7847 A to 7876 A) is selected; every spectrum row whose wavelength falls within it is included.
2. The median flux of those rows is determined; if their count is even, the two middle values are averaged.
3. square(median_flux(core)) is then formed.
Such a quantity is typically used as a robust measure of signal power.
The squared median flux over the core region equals 15.4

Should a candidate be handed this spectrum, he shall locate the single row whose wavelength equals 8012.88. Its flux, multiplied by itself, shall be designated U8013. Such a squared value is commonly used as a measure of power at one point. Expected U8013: 18.1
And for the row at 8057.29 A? 12.6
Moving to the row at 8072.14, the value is 16.0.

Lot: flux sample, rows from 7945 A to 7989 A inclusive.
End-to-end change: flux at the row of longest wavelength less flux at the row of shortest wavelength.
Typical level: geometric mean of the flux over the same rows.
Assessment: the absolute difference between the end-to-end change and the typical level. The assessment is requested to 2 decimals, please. 4.20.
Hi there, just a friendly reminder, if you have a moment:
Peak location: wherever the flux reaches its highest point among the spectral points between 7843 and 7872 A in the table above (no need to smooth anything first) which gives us 7855.77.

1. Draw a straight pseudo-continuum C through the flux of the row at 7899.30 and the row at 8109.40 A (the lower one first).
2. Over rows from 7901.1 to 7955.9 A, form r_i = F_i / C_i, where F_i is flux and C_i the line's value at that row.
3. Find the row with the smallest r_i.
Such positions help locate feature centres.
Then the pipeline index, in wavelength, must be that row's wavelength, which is 7917.51 A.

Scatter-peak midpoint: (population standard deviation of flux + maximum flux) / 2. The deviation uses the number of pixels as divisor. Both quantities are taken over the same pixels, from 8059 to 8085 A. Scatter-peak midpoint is 2.40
